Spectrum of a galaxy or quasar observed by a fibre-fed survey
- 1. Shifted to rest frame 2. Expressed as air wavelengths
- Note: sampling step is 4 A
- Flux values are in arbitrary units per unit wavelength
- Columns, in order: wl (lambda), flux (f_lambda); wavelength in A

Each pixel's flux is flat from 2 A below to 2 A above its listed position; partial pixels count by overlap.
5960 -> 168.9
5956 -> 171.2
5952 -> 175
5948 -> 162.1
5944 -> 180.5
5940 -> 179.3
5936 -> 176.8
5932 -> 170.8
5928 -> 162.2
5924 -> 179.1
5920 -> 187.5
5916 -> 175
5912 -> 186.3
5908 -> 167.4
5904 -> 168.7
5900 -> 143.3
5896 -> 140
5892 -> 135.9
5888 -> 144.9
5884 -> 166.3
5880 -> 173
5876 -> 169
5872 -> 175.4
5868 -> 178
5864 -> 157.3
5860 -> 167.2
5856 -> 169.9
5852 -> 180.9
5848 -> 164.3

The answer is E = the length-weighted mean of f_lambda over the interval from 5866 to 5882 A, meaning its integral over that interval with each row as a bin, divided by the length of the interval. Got 174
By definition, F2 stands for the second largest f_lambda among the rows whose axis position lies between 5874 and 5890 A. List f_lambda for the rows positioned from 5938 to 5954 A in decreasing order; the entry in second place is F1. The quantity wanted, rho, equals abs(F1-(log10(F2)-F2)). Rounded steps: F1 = 179.3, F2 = 169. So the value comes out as 346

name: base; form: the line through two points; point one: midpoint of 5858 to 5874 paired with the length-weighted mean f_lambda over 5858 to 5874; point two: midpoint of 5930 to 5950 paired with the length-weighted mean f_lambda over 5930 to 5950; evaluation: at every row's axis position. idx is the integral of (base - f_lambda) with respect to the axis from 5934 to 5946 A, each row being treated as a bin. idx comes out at -60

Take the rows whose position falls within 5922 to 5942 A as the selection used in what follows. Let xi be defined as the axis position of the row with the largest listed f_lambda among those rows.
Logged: 5940 A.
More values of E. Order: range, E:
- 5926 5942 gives 172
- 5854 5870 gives 168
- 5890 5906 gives 147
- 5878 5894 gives 155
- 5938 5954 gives 174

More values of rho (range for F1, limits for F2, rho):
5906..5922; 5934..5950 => 363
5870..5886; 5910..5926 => 357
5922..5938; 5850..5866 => 344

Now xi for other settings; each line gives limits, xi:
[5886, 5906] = 5904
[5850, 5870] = 5852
